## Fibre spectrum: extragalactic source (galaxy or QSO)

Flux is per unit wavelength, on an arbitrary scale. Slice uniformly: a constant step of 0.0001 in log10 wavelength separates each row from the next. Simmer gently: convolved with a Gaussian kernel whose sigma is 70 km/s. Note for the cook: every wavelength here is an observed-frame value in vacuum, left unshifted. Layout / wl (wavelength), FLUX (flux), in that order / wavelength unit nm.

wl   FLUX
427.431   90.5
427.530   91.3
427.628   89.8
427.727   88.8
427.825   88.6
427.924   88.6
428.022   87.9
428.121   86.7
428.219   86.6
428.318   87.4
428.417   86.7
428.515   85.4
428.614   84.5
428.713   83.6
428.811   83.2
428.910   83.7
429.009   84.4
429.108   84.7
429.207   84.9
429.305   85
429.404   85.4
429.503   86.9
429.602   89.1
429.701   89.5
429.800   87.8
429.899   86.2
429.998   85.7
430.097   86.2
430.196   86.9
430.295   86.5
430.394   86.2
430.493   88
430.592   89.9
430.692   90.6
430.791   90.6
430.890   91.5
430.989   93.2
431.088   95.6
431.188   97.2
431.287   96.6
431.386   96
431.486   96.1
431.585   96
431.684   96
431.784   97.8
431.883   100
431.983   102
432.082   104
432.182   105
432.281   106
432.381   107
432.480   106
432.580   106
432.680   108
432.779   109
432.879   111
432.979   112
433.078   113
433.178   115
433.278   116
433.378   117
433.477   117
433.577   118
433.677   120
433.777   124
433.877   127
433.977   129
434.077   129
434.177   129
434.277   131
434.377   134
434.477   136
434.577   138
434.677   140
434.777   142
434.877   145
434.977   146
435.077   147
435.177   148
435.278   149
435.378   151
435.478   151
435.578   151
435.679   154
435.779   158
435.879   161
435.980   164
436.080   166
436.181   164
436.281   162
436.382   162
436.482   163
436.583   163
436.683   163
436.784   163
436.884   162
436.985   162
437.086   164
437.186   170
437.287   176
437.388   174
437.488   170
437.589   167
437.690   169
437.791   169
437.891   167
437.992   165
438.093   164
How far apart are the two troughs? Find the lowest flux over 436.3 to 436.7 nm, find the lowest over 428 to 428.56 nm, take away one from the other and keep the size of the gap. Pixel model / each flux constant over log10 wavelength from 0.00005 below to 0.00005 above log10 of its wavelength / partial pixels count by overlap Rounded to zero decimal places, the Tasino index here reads 77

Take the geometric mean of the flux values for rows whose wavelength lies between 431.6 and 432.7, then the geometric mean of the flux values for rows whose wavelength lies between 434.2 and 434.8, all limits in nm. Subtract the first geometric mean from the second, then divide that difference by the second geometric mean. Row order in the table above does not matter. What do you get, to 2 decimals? 0.24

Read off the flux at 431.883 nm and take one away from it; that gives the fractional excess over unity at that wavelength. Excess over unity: 99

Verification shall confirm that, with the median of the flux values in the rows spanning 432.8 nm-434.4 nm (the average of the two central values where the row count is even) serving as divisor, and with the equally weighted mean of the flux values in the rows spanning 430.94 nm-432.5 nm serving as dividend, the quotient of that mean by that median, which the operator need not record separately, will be 0.84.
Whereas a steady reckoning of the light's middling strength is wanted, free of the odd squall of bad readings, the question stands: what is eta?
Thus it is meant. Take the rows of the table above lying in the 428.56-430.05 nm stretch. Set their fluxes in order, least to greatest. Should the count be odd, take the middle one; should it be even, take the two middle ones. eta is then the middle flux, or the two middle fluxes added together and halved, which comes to 85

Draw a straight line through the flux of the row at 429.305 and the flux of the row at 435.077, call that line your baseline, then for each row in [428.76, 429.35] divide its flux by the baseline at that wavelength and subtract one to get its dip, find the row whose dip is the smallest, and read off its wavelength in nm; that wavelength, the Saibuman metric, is 429.305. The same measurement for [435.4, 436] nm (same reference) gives 435.578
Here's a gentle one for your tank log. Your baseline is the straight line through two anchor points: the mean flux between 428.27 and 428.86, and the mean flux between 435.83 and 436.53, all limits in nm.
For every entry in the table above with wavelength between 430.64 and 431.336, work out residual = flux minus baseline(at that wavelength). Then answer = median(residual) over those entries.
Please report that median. -16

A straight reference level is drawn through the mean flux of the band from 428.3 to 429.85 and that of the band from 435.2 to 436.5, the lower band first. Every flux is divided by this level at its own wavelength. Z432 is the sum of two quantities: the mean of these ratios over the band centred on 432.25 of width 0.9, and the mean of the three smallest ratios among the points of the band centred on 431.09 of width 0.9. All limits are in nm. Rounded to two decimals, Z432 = 1.74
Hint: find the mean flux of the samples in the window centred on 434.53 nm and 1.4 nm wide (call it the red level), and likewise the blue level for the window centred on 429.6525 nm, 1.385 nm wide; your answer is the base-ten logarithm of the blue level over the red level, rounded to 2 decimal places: -0.20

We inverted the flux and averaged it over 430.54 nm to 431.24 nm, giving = 0.0108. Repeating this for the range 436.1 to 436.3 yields 0.0061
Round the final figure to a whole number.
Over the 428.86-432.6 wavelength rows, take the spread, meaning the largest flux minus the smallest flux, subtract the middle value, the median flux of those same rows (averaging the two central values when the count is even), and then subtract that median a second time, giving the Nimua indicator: -158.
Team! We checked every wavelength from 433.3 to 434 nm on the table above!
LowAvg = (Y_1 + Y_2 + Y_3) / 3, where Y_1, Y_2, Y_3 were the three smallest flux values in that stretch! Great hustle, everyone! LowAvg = 117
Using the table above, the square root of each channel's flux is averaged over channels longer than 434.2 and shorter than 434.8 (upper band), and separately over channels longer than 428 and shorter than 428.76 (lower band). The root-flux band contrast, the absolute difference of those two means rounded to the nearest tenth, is 2.4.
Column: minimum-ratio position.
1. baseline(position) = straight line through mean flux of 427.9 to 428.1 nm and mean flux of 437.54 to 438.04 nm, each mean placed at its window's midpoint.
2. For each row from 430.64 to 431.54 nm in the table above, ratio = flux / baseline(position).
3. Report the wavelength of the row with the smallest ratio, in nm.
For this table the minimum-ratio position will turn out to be 430.791 nm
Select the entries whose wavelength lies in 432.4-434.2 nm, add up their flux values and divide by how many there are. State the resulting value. 117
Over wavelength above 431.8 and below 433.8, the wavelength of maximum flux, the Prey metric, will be 433.777 nm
